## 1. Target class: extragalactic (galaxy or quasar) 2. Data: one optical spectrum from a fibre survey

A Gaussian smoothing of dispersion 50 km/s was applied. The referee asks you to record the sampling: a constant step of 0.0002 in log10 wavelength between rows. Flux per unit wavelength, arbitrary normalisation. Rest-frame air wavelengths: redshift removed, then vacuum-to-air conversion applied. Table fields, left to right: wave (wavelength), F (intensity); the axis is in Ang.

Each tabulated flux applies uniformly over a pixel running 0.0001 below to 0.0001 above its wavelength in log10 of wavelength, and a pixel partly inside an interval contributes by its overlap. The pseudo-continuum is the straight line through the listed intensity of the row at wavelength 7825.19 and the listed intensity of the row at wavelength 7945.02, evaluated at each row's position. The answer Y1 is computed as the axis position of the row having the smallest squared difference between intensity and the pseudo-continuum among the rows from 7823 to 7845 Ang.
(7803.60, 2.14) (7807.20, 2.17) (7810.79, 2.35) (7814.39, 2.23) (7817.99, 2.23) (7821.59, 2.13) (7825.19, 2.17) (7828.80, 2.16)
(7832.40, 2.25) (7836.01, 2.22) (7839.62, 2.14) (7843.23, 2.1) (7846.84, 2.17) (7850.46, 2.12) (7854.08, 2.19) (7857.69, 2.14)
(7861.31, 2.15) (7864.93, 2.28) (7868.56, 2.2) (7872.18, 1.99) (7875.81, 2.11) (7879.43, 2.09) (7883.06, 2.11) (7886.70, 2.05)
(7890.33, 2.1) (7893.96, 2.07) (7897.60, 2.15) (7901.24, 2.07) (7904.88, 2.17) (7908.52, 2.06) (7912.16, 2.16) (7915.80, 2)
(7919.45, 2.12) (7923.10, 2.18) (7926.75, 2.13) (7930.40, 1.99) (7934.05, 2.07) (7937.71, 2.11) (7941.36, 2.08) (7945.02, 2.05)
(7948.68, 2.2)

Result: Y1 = 7825.19 Ang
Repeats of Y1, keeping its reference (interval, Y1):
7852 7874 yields 7857.69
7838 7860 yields 7857.69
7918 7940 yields 7934.05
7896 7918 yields 7901.24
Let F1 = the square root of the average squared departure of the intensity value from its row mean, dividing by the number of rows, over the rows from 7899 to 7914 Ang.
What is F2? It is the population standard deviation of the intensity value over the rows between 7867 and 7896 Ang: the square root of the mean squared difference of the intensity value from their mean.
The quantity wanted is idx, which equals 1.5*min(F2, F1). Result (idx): 0.08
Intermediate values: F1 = 0.05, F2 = 0.0559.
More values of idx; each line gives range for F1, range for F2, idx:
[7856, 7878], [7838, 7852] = 0.04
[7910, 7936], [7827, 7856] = 0.07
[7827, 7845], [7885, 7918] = 0.08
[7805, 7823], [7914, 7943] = 0.09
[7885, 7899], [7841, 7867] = 0.06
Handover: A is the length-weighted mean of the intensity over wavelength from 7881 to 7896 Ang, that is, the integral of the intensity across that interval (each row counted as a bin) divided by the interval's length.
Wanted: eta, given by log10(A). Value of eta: 0.319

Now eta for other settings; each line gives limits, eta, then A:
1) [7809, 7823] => 0.350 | 2.24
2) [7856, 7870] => 0.341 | 2.19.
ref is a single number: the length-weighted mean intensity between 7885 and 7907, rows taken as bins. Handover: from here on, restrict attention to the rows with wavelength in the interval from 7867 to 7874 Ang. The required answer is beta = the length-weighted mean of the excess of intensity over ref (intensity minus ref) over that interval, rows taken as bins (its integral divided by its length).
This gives -0.010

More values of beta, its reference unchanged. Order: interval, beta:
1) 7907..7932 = -0.009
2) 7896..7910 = 0.012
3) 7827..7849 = 0.071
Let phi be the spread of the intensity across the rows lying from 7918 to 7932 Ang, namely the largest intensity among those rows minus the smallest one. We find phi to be 0.19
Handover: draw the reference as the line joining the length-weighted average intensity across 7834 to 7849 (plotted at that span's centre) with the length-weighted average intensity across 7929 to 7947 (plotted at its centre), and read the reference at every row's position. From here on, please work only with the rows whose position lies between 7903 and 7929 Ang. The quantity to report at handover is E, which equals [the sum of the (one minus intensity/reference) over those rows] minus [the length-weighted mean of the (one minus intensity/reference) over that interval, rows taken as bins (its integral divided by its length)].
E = -0.095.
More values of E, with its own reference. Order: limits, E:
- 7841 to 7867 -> -0.055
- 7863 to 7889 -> 0.015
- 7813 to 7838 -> -0.071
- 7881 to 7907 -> 0.008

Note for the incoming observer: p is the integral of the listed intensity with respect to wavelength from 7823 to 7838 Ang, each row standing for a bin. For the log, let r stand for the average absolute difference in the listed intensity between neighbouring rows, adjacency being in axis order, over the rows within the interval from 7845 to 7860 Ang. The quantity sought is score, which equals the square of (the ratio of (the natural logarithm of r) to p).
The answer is 0.0076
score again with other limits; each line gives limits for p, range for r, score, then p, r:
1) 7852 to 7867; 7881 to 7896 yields 0.0087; 32.8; 0.047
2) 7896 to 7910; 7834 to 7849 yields 0.0087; 29.6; 0.063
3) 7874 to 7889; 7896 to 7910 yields 0.0056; 31.4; 0.097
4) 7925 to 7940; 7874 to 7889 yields 0.0119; 31.1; 0.033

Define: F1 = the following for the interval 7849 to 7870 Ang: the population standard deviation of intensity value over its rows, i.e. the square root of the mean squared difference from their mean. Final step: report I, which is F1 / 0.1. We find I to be 0.53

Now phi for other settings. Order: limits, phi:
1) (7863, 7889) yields 0.29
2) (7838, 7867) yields 0.18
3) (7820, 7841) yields 0.12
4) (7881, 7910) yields 0.12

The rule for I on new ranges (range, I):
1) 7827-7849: 0.50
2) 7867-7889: 0.64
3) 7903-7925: 0.65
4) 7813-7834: 0.44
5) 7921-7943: 0.58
